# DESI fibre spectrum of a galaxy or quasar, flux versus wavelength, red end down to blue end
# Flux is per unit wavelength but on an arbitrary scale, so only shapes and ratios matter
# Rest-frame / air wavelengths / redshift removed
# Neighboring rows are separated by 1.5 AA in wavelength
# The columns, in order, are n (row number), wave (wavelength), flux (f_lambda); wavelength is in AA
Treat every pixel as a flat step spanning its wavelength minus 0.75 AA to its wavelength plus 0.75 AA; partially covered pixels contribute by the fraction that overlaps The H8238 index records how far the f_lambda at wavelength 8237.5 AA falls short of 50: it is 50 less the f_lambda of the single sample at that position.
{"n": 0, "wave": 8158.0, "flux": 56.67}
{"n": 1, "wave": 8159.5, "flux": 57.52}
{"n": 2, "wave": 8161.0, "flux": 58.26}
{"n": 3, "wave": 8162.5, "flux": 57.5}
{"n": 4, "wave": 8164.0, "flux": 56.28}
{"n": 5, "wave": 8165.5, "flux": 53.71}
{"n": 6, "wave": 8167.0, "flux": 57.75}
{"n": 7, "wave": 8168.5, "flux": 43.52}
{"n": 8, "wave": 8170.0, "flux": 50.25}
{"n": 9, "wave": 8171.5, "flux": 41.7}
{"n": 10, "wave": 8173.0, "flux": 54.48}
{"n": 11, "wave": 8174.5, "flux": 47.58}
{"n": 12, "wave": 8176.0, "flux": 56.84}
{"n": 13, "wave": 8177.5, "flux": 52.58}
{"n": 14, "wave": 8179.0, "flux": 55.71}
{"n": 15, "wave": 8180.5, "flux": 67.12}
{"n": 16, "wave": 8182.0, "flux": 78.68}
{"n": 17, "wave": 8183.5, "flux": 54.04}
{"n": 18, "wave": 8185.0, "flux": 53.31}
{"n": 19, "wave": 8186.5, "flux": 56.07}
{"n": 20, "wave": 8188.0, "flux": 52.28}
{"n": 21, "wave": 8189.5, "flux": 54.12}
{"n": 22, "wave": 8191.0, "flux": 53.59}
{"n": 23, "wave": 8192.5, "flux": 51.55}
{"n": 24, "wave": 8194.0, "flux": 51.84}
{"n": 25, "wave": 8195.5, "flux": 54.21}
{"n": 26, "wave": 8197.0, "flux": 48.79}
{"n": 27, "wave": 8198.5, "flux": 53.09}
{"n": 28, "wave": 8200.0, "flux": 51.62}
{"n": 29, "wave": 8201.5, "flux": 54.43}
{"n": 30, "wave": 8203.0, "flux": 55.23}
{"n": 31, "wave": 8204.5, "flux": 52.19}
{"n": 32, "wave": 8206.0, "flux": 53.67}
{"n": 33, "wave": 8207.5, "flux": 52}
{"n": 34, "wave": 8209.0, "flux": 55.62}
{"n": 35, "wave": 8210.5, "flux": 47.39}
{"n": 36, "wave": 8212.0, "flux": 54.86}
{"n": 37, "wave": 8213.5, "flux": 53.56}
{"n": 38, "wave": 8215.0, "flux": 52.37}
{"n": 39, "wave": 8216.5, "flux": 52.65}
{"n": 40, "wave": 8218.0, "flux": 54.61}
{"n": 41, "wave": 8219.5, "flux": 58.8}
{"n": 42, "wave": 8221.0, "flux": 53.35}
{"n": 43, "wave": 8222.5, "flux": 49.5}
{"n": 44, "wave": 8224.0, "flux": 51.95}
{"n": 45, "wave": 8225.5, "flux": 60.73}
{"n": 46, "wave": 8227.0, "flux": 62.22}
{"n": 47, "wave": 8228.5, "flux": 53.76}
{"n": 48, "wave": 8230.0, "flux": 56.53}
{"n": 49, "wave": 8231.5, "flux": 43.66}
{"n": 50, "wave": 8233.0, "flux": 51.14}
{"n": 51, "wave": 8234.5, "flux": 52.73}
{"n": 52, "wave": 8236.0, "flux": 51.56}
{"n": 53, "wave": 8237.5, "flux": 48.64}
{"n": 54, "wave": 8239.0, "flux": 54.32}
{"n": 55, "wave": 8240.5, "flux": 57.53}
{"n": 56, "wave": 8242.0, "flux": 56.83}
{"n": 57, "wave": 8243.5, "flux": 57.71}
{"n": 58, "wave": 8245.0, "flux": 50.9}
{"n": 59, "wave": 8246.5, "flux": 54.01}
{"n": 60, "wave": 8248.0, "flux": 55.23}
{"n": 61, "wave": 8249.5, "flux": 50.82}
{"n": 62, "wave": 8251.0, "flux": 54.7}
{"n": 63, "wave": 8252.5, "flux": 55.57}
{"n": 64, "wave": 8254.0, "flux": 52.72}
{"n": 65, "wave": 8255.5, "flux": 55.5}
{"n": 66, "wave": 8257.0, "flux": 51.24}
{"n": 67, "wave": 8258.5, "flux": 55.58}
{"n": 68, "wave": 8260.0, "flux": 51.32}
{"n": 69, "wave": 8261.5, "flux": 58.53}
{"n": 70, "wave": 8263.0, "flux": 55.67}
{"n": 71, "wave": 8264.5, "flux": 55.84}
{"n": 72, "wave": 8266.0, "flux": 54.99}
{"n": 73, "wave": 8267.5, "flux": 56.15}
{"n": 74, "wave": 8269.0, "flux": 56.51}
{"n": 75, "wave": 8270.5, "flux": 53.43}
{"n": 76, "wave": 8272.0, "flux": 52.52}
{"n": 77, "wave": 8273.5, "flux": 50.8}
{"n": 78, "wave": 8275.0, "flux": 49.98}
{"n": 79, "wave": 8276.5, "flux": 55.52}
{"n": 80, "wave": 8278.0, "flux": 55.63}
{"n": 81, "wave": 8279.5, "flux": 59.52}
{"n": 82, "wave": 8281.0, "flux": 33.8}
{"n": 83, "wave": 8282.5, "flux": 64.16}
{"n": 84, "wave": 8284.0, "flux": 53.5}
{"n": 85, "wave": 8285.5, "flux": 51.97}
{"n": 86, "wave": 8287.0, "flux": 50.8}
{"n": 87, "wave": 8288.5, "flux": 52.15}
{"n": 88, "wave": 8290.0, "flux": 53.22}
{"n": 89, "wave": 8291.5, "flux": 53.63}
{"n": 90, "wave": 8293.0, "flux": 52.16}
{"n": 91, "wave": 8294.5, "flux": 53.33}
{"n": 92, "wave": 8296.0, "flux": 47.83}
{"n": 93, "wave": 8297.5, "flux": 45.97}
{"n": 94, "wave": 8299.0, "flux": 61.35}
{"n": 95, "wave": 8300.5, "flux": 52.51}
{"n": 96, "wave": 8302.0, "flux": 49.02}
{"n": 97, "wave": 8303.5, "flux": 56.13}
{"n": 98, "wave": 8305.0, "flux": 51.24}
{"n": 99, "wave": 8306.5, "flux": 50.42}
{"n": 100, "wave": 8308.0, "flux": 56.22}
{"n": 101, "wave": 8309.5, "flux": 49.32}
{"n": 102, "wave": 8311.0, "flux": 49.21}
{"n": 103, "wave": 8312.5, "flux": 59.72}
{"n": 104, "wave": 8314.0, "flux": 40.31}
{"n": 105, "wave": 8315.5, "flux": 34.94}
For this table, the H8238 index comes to 1.4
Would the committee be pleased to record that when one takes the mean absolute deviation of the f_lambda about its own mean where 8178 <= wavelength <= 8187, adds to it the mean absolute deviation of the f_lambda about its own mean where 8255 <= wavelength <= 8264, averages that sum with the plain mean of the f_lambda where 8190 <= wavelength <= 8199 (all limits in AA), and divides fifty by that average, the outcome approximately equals 1.60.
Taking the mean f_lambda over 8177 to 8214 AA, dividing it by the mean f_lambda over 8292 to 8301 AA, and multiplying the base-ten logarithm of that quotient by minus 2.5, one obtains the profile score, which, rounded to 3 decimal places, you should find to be -0.051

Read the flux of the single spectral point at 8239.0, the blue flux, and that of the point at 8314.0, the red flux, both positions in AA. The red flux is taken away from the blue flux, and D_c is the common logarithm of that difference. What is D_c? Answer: 1.1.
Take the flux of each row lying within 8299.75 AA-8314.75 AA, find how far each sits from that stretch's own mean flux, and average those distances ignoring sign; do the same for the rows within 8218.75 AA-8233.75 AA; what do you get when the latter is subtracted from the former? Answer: -1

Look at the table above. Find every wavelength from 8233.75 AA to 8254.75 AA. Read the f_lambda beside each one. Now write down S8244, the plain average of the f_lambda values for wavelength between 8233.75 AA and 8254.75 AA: 53.8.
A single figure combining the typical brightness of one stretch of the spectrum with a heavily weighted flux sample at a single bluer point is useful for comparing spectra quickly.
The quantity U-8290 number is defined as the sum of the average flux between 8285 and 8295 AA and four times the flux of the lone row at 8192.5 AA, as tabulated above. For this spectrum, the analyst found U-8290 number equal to 259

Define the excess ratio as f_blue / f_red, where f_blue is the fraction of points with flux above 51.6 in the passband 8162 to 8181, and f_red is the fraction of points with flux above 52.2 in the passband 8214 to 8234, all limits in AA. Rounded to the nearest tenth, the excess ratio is 1.0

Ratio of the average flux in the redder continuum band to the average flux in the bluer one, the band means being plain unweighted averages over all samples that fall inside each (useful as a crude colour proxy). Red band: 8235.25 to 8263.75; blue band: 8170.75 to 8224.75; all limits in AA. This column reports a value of 1.00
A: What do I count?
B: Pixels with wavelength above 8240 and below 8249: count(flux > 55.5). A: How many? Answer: 3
